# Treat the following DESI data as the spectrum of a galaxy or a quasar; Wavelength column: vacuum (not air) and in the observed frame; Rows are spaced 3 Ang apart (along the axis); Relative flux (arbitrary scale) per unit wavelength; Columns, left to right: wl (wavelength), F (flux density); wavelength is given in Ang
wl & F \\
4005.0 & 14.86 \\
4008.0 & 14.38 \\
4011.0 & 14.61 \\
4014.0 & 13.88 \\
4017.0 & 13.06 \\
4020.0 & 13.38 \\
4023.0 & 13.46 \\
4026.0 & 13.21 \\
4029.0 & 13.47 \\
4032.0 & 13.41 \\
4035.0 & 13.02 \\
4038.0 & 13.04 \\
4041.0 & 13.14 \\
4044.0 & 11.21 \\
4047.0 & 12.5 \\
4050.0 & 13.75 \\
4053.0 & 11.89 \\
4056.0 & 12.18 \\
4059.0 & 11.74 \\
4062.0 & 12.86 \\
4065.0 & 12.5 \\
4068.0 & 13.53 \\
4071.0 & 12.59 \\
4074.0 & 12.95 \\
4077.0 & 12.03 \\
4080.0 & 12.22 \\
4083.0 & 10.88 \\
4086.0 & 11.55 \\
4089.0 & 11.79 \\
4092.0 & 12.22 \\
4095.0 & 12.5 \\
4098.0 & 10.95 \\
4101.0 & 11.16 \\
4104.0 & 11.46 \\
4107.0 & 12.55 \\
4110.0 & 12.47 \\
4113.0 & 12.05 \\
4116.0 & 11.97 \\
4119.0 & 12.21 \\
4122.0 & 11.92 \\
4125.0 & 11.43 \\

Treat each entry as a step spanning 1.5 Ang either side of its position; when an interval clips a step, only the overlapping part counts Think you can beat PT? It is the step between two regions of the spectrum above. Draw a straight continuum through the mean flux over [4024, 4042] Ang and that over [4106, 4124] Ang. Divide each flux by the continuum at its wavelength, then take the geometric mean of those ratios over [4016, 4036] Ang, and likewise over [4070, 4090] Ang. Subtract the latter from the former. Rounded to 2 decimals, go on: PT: 0.05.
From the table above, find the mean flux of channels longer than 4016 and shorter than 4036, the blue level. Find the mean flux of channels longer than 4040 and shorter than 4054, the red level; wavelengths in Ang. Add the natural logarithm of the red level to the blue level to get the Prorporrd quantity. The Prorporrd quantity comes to 15.8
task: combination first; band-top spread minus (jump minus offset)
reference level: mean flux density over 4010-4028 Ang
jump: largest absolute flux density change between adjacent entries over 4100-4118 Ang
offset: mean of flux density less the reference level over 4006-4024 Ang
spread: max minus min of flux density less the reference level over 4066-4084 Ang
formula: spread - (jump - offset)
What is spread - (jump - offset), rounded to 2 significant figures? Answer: 1.8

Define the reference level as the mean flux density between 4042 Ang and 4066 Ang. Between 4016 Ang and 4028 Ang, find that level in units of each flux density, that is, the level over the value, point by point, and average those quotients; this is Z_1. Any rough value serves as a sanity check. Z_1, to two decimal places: 0.93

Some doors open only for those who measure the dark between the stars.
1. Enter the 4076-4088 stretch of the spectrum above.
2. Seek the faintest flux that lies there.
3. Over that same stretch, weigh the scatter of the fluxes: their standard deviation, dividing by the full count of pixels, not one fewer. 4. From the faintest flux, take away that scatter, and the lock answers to 10.4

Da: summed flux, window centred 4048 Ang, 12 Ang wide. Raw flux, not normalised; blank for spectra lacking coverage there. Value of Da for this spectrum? 49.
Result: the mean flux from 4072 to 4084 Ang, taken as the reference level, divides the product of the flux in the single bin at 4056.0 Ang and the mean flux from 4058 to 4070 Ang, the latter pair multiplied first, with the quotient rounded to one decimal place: 12.8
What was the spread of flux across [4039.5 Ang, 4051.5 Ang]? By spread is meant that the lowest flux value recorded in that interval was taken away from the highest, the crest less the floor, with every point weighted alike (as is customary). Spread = 2.54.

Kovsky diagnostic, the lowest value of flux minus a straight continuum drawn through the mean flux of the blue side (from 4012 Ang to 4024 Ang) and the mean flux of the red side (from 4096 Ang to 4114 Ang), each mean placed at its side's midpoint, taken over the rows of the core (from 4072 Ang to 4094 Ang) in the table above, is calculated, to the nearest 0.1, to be -1.3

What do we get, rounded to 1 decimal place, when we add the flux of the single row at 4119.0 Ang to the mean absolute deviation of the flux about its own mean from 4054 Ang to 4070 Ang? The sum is 12.7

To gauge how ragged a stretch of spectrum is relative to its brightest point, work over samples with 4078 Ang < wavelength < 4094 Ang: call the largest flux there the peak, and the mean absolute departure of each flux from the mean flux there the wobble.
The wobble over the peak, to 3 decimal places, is 0.034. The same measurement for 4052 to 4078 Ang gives 0.034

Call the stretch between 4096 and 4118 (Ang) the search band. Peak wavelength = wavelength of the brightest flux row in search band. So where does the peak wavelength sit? 4107.0 Ang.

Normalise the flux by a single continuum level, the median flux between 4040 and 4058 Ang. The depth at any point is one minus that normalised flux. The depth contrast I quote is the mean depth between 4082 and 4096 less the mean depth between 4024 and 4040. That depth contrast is 0.12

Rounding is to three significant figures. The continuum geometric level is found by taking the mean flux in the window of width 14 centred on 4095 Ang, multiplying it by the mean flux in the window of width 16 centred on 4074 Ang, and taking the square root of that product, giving 12.2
